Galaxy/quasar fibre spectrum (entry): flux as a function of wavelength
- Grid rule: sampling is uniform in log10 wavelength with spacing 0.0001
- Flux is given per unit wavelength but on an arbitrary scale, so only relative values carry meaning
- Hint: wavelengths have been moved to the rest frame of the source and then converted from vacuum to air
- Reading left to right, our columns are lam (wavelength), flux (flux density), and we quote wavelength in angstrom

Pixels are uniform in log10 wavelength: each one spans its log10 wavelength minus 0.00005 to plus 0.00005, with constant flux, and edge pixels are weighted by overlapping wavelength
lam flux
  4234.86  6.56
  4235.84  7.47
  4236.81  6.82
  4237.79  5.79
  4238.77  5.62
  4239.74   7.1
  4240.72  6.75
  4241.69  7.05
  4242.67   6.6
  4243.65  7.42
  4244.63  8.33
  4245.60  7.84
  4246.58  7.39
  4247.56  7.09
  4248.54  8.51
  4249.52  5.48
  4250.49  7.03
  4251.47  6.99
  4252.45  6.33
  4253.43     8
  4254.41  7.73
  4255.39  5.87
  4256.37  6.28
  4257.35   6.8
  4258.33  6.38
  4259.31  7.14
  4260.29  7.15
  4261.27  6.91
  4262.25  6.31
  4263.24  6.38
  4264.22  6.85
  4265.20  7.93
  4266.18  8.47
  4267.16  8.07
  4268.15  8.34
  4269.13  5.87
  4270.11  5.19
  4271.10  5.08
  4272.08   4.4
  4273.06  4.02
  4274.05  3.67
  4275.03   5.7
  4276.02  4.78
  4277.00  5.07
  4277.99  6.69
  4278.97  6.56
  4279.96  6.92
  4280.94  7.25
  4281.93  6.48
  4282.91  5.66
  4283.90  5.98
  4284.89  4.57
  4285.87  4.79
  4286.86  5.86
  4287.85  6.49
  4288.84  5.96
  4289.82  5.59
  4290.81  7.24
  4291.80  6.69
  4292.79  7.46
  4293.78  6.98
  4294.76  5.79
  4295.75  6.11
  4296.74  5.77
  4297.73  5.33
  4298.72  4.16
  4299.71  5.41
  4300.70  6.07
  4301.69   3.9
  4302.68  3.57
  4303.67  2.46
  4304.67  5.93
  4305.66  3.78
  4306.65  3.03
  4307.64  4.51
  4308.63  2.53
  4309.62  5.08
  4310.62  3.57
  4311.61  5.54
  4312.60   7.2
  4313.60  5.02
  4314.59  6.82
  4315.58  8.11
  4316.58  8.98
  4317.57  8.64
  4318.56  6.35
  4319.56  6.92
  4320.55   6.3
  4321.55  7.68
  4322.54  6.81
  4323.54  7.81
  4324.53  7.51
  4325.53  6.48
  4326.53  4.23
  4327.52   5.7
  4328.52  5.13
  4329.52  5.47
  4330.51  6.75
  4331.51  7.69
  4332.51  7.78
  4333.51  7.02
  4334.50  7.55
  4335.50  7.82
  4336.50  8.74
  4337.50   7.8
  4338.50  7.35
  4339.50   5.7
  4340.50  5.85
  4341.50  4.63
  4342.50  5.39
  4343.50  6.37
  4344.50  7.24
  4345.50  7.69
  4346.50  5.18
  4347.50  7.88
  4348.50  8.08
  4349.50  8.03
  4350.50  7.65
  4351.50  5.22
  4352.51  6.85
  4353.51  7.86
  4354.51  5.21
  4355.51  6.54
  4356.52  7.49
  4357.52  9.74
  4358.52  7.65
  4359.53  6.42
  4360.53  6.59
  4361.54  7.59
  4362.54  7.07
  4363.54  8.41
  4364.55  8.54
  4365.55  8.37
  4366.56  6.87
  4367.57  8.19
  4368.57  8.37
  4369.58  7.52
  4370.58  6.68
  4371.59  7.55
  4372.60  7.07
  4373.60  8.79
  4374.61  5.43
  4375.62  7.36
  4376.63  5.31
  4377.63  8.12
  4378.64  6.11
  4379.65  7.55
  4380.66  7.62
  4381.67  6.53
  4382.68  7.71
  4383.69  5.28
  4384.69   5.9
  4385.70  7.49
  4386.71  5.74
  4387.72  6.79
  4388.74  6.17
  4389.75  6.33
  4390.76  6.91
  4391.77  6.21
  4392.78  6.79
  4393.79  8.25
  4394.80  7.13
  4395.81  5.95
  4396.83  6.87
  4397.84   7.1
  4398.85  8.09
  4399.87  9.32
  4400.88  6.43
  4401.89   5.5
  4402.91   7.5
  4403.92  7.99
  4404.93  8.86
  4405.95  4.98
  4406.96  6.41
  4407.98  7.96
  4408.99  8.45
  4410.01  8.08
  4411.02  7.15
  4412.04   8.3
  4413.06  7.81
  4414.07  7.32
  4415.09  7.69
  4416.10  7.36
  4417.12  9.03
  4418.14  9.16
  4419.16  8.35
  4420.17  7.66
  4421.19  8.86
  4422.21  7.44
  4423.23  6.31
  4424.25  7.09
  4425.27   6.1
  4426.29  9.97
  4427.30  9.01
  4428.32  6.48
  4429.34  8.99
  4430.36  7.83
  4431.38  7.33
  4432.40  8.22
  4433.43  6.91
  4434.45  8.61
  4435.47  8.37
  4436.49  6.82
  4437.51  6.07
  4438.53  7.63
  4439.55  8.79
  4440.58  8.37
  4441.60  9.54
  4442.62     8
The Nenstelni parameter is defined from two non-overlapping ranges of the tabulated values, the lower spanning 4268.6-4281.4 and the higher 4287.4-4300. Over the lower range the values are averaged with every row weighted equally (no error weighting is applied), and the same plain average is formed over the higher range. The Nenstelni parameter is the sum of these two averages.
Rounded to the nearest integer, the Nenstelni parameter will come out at 12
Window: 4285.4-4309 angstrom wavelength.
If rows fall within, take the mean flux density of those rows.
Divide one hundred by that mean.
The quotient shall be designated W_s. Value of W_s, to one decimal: 19.1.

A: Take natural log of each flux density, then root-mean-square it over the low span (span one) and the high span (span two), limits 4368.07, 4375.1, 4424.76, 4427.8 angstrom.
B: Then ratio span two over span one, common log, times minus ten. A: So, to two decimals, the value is -0.26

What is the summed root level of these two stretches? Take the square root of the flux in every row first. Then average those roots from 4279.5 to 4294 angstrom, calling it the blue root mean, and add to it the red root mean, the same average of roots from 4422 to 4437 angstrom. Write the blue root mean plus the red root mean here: 5.26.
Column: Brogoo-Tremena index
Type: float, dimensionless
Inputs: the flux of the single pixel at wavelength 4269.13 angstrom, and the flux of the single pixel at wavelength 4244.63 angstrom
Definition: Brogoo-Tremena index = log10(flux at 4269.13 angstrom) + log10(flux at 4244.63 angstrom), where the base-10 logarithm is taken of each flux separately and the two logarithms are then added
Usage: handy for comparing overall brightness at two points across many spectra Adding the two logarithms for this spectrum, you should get 1.69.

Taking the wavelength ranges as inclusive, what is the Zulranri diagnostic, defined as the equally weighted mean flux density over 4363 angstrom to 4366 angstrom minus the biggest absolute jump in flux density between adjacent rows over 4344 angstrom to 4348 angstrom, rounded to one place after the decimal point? 5.7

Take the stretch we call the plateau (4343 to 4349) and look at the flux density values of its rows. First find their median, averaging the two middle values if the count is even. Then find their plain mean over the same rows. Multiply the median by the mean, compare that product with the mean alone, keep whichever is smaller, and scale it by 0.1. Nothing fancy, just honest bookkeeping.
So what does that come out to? 0.71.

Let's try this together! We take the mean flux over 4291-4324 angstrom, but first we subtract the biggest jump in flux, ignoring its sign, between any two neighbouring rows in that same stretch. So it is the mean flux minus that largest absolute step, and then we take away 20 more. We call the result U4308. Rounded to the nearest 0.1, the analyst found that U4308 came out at -17.7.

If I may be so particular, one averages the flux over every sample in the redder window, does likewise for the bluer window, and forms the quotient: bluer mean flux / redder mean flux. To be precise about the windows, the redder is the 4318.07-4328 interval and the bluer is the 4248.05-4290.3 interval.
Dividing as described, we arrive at 0.96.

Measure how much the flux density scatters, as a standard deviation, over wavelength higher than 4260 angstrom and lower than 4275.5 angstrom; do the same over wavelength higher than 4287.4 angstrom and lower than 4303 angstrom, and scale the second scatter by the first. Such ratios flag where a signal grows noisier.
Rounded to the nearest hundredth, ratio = 0.74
